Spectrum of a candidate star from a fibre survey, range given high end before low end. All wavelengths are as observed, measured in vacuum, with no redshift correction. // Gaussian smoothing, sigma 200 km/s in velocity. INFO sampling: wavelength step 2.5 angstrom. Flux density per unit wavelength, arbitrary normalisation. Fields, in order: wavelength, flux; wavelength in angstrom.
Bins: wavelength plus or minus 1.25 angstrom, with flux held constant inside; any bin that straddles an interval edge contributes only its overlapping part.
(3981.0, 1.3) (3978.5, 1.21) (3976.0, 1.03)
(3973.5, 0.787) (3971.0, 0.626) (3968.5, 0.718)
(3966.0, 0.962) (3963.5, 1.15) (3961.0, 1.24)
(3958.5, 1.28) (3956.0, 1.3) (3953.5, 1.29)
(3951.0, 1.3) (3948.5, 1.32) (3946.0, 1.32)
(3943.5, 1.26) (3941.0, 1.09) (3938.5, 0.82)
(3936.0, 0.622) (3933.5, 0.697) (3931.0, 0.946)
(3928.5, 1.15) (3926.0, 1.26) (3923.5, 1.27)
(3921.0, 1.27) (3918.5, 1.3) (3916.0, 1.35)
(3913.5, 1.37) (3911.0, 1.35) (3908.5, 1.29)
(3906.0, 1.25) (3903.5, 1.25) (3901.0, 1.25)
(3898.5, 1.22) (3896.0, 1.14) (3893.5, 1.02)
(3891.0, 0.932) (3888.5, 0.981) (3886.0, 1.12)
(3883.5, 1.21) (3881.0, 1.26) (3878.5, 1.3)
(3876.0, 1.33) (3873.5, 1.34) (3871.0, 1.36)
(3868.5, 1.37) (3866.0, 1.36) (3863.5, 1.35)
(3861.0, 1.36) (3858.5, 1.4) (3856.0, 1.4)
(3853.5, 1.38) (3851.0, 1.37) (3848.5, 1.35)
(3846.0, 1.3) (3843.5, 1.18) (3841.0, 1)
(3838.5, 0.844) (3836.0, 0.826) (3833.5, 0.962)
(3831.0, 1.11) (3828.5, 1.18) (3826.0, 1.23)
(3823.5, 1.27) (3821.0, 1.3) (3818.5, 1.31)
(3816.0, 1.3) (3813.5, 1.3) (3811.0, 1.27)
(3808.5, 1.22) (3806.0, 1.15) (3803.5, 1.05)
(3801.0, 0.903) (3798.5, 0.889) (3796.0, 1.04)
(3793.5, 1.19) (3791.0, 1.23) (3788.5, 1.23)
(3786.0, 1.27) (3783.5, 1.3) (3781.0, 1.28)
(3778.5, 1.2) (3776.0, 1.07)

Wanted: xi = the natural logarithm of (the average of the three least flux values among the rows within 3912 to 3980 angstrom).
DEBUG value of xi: -0.43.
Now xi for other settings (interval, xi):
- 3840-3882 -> 0.14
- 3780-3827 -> -0.06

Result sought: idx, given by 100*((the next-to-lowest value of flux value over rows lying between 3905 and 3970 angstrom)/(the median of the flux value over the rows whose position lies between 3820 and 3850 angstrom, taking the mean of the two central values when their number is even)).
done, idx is 59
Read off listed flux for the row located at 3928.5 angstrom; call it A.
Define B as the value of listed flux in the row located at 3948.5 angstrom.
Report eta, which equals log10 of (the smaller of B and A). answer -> 0.061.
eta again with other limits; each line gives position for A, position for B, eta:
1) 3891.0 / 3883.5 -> -0.031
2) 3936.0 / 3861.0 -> -0.206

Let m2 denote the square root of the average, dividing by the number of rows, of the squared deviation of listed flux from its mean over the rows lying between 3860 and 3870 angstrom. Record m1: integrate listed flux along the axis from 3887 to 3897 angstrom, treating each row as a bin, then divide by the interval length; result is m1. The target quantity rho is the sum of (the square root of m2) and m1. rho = 1.1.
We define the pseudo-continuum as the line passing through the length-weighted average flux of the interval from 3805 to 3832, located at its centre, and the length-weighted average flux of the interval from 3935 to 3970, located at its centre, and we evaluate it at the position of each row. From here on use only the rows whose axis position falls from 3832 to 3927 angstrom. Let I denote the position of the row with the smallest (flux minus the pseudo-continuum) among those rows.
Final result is 3836.0 angstrom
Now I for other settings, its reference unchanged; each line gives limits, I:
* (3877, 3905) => 3891.0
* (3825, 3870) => 3836.0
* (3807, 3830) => 3828.5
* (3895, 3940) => 3936.0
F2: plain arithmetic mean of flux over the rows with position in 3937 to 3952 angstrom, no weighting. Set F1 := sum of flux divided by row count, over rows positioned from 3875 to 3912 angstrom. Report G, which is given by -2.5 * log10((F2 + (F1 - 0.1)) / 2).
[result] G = -0.14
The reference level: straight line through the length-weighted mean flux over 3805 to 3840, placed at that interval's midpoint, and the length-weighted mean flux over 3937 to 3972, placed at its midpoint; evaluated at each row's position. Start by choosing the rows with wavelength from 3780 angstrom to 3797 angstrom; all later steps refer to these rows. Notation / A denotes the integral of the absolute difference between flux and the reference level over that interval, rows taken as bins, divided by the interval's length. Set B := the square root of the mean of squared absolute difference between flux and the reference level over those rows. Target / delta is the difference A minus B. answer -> -0.009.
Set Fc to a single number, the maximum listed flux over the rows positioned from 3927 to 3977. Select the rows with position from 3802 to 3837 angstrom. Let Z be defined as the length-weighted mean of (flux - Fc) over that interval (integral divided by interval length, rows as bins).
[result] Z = -0.14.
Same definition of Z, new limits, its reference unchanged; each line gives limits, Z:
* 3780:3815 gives -0.15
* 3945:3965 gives -0.05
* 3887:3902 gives -0.23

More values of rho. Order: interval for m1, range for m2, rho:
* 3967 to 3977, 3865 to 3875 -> 0.9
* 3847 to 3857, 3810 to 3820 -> 1.5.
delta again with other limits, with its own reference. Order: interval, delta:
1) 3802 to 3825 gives -0.006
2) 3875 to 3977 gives -0.034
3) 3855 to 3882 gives -0.003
